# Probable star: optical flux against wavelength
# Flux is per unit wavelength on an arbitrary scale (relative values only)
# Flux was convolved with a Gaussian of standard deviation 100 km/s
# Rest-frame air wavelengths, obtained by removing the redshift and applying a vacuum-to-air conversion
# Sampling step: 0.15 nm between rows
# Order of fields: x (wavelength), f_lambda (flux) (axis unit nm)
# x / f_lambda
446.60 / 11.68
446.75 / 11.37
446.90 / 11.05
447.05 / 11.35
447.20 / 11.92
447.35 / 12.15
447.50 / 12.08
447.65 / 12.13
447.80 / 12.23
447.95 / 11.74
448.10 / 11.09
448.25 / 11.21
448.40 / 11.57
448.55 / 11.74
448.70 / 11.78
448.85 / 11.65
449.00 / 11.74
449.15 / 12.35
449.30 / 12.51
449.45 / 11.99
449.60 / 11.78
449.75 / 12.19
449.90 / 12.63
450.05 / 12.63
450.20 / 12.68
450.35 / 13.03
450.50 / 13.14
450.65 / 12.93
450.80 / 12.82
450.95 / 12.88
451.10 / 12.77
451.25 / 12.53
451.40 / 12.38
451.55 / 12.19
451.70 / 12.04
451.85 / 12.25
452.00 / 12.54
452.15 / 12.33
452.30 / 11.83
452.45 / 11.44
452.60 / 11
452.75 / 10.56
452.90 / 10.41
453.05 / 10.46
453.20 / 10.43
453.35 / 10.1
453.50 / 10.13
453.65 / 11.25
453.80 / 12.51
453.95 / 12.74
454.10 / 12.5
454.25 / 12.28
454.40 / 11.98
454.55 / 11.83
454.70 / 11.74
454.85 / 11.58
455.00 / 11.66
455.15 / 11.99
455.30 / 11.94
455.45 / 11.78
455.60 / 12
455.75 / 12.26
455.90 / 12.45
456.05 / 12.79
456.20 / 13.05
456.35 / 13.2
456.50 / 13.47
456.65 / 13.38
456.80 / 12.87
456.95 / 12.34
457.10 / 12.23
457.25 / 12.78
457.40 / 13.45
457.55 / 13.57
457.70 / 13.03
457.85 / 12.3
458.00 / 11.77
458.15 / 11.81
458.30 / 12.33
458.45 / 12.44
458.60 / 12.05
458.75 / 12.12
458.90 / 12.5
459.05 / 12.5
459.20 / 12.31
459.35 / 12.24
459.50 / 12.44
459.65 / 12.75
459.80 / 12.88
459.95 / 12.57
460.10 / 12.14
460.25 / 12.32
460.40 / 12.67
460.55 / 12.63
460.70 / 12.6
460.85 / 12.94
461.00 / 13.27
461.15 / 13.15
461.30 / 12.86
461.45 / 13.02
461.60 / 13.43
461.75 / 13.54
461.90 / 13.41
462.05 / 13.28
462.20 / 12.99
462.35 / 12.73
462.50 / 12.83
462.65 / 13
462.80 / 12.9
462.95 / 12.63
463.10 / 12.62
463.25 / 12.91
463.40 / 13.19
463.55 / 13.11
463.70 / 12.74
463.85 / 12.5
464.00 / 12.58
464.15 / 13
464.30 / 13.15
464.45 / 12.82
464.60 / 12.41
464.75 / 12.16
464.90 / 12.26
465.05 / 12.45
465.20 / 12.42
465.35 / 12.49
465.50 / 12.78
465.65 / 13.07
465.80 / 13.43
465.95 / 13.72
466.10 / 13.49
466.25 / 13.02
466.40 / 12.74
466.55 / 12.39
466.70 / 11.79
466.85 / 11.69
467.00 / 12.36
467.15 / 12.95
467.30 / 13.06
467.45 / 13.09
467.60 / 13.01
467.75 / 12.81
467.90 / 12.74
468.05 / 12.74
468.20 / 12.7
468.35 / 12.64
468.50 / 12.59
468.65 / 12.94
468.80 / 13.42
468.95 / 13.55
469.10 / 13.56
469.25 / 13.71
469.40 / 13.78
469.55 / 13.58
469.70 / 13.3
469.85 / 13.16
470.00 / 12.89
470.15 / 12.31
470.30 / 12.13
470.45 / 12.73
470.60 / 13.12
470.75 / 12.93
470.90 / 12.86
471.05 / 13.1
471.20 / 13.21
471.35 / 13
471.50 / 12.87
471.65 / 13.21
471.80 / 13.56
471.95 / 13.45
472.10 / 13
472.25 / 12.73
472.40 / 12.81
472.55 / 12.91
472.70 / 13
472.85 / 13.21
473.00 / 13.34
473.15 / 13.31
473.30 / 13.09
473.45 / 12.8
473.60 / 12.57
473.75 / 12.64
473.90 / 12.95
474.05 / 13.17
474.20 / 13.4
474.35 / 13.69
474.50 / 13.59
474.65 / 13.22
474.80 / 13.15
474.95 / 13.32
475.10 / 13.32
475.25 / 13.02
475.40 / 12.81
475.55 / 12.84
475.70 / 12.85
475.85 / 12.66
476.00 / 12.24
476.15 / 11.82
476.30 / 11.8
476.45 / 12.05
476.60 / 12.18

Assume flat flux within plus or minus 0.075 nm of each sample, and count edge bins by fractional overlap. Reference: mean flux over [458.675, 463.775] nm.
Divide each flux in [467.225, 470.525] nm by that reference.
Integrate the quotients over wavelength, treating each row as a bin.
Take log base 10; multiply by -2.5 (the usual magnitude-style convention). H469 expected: -1.315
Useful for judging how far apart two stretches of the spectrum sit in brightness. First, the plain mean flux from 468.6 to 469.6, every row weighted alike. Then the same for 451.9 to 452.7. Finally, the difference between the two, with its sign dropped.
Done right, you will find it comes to 1.7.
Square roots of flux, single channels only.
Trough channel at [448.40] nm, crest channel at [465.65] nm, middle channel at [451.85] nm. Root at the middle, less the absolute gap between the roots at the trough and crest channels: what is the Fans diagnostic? 3.3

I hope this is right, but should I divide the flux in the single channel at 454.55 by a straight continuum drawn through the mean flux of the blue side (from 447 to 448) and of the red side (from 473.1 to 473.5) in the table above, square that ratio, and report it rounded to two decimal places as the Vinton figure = 0.93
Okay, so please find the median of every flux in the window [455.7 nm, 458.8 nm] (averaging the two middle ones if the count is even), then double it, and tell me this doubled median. 24.9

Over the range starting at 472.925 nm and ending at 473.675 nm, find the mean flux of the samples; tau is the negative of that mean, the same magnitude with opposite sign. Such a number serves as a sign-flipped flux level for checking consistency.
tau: -13.0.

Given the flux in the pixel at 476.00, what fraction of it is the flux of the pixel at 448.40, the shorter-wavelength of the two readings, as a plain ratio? 0.95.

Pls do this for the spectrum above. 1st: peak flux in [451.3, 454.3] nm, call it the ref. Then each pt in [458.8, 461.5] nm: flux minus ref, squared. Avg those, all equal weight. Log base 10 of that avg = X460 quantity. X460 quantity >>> -1.0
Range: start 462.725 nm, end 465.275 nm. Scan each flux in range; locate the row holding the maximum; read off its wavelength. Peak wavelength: 463.40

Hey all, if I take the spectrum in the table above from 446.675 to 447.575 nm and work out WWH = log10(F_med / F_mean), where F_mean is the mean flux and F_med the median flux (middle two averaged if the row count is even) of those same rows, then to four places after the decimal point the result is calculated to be -0.0003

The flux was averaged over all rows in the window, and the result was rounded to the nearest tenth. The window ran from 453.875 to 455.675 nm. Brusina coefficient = 12.0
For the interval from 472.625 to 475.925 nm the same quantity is 13.1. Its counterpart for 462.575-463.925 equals 12.8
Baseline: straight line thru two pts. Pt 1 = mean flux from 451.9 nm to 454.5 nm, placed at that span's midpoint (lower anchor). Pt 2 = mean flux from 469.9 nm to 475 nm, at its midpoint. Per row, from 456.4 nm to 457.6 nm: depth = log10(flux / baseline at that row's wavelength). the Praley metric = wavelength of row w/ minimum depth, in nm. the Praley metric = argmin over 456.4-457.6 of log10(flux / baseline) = 457.10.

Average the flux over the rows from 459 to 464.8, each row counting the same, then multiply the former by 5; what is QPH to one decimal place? 64.0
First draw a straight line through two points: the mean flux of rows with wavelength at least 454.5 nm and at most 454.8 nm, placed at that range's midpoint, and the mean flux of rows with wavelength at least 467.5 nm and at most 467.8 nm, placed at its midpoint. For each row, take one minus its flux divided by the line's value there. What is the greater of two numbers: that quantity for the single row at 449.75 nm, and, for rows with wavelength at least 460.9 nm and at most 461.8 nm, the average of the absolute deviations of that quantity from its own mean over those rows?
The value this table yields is 0.0157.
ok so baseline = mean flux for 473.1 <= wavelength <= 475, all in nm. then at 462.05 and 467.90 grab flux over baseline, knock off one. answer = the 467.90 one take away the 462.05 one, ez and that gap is -0.041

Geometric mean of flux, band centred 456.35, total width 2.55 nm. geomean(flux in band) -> 12.67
